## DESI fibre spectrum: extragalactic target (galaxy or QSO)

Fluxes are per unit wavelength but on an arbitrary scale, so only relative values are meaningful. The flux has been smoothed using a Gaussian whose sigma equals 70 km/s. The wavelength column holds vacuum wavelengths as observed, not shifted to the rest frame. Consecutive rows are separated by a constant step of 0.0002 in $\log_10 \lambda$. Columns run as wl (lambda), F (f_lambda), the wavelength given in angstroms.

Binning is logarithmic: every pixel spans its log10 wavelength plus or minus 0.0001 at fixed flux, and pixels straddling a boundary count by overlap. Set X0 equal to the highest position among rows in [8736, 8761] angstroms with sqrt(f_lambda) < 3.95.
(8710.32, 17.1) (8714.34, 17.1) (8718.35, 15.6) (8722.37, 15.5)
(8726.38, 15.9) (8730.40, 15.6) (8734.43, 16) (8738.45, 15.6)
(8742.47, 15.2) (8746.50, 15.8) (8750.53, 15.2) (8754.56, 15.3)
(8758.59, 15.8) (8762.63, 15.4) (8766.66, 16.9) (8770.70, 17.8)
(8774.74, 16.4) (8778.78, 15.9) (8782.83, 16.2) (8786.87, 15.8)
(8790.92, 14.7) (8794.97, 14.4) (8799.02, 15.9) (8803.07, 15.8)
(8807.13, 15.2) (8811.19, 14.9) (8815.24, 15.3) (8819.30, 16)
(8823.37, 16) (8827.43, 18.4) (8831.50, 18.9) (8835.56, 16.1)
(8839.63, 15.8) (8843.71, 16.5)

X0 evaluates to 8754.56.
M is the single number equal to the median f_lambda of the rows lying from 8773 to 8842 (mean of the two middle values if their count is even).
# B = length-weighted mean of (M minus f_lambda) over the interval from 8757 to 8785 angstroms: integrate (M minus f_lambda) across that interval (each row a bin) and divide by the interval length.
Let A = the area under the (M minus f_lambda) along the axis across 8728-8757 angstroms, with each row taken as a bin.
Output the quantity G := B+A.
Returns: 10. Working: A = 11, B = -0.45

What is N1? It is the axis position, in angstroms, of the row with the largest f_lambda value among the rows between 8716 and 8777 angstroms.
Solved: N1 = 8770.70 angstroms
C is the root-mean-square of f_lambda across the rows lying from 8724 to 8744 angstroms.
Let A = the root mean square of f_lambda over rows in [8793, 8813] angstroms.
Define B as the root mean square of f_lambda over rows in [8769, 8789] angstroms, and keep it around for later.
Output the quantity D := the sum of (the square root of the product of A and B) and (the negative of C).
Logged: 0.17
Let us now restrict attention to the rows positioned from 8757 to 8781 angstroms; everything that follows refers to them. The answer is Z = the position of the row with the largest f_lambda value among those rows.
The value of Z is 8770.70 angstroms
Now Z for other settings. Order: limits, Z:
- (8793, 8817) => 8799.02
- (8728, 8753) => 8734.43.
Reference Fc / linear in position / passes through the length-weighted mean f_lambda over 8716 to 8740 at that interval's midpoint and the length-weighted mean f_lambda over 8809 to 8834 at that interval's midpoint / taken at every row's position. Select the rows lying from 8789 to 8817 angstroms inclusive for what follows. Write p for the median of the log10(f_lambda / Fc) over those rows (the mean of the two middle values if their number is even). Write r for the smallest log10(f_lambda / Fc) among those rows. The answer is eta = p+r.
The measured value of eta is -0.09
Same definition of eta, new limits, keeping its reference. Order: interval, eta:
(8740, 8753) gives -0.04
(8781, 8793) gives -0.06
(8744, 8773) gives -0.03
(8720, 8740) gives -0.01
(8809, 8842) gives -0.06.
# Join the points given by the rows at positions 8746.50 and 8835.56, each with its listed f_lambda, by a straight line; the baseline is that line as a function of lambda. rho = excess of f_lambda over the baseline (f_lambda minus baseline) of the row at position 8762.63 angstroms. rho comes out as -0.5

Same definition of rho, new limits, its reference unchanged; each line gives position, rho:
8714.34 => 1.4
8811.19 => -1.1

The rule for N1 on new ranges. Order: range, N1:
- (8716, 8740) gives 8734.43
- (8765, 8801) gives 8770.70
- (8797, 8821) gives 8819.30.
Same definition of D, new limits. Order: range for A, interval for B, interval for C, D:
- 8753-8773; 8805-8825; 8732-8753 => 0.31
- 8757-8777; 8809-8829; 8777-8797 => 0.91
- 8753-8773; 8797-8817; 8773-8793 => 0.03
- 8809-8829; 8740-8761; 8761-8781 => -0.69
